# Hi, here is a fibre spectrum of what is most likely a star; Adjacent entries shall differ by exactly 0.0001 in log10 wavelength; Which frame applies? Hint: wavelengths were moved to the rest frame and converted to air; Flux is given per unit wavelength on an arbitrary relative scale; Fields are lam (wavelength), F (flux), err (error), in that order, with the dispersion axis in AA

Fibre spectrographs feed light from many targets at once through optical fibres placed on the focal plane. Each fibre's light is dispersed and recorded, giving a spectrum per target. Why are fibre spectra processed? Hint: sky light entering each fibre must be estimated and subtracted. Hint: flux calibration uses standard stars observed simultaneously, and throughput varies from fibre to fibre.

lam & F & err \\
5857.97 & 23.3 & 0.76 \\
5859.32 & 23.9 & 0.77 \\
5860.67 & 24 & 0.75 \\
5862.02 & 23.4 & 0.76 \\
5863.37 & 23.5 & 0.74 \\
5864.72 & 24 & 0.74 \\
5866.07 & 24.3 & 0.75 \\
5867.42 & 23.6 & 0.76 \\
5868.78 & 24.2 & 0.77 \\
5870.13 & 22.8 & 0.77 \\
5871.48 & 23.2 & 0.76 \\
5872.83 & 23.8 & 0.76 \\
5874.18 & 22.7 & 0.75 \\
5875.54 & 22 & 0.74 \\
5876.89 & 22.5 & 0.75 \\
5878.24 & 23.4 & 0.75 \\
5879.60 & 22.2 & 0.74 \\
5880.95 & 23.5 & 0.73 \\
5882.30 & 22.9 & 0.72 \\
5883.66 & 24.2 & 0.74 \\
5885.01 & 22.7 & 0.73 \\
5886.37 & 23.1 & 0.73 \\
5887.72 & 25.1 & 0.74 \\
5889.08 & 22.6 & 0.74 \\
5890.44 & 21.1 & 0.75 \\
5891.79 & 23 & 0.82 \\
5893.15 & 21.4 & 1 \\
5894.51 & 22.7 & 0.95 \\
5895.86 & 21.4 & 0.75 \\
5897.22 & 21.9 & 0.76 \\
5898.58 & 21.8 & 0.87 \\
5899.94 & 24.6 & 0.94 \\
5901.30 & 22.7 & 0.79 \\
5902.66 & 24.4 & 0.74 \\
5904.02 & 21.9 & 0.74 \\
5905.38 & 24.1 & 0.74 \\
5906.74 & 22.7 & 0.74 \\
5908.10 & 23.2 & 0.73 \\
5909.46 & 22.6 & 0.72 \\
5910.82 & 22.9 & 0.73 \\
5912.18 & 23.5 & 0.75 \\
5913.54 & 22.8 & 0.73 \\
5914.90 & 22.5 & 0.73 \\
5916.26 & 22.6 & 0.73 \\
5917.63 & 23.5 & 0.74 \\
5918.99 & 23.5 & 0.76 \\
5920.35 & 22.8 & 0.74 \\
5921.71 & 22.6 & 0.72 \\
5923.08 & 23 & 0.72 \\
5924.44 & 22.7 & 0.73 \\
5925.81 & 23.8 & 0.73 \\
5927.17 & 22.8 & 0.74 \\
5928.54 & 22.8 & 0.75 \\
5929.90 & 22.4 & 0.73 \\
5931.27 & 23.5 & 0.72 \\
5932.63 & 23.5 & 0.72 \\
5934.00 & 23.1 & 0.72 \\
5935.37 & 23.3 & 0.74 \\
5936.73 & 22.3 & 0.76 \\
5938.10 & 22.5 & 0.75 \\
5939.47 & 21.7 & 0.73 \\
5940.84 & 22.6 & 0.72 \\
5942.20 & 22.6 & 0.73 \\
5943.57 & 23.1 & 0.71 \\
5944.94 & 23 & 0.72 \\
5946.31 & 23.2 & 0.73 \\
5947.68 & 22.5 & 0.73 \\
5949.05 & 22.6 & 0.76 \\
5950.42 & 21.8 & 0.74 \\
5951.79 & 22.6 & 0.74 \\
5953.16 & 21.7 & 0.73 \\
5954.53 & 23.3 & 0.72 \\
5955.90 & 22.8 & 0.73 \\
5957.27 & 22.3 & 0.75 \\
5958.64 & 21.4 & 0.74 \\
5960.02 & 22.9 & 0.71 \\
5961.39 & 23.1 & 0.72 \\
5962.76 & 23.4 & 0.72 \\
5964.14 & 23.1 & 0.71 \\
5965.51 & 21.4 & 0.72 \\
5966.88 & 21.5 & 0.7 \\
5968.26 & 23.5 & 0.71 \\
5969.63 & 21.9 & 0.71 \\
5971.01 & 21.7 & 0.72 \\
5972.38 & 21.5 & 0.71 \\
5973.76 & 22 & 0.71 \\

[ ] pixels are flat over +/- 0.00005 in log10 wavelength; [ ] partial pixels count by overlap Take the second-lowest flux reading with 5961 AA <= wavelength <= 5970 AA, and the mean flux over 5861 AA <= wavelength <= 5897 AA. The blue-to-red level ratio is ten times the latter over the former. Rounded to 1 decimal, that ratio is 10.7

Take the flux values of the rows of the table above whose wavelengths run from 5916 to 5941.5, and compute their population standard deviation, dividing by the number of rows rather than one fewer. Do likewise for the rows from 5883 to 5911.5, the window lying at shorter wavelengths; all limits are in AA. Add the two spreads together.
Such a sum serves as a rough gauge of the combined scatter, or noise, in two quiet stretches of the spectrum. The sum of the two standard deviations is 1.59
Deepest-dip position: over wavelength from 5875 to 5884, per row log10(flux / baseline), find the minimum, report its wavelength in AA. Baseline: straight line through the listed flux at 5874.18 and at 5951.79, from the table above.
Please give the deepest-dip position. 5875.54 AA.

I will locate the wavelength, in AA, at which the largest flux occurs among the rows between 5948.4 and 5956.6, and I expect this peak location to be 5954.53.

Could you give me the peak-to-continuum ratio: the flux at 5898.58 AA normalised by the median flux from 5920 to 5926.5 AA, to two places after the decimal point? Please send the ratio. 0.96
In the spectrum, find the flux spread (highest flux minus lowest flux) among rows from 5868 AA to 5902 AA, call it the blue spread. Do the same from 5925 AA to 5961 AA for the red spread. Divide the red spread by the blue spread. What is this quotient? 0.60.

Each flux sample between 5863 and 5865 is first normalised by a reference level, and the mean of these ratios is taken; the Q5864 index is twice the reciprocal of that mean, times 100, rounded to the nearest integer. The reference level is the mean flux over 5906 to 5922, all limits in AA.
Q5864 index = 193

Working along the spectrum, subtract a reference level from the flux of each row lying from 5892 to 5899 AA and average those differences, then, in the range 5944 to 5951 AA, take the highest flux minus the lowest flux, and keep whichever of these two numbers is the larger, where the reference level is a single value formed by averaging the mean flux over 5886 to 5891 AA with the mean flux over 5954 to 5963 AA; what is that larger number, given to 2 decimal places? 1.40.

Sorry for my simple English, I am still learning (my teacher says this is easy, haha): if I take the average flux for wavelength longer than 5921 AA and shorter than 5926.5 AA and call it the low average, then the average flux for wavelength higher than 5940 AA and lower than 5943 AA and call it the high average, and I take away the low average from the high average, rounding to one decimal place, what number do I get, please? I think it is -0.4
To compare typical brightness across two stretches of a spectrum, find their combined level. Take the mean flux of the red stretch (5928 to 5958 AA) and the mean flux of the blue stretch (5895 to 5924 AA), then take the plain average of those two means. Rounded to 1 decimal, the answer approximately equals 22.8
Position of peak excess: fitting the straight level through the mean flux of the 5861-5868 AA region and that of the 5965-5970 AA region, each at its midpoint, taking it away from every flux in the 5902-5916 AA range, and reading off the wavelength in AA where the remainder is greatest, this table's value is 5902.66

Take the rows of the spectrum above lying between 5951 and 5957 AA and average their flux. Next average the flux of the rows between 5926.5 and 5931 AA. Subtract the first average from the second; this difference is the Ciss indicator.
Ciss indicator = 0.1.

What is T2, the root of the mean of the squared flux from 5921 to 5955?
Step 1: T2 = 22.8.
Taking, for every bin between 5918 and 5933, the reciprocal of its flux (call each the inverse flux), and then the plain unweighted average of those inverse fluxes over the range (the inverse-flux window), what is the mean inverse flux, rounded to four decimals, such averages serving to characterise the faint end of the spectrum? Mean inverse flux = 0.0434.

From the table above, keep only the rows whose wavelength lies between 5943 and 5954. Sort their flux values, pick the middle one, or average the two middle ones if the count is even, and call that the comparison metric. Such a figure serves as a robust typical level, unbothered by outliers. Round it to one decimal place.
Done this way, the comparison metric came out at 22.6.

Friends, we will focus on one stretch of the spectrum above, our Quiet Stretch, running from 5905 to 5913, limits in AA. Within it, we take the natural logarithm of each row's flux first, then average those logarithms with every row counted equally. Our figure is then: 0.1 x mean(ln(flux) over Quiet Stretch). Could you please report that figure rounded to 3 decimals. 0.314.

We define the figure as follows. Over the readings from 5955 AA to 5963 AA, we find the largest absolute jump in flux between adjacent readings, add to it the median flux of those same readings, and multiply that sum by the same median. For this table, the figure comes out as 556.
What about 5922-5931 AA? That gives 545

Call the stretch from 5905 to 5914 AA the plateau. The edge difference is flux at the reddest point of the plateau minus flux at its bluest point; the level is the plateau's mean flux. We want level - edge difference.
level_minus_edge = 24.4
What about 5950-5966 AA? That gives 22.9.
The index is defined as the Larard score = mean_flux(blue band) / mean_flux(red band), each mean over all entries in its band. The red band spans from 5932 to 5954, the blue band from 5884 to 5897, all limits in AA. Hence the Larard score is 1.00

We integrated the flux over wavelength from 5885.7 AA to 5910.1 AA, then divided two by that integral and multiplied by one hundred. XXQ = 0.36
